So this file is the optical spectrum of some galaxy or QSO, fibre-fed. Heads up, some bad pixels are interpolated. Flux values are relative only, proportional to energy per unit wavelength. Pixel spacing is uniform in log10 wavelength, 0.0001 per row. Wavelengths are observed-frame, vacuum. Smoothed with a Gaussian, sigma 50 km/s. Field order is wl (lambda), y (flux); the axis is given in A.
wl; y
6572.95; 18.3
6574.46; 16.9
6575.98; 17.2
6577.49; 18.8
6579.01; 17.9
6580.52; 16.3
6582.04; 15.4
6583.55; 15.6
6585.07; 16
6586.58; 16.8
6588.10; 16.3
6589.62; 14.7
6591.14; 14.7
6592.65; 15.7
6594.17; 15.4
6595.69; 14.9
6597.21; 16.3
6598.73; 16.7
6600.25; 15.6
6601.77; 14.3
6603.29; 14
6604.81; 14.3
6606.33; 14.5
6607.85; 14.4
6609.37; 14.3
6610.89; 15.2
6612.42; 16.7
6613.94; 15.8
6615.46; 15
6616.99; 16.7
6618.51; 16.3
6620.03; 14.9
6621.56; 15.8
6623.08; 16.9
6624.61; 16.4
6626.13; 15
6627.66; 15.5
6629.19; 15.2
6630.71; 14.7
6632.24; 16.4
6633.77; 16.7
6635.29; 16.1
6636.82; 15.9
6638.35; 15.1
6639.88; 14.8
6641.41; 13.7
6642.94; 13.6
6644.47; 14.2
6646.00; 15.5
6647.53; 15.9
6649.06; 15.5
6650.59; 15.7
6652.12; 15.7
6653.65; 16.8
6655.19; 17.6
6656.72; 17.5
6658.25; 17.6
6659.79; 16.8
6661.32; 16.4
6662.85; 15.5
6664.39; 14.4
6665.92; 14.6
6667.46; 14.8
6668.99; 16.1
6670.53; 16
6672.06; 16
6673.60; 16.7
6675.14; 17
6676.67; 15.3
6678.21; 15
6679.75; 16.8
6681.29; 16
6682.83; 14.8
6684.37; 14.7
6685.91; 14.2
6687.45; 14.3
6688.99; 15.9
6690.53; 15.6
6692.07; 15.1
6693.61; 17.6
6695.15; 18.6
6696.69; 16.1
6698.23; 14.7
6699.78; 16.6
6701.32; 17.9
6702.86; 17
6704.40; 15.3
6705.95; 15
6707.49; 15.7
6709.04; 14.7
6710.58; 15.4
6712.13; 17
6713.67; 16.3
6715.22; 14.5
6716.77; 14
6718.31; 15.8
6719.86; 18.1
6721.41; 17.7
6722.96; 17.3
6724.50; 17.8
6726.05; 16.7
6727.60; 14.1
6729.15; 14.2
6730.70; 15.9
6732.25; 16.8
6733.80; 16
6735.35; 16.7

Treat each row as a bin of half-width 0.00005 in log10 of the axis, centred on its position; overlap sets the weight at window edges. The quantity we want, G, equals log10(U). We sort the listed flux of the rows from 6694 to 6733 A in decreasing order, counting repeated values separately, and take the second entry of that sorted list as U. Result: 1.26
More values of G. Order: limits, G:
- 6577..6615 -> 1.25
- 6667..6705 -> 1.25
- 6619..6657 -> 1.24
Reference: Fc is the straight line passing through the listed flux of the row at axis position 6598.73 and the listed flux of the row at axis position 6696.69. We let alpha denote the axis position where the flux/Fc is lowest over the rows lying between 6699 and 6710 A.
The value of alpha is 6709.04 A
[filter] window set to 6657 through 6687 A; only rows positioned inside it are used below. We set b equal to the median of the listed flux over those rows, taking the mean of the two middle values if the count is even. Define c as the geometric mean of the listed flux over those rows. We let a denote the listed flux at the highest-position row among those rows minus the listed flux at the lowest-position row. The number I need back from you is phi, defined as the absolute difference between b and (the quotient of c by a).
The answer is 21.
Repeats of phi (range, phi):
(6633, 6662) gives 69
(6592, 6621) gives 34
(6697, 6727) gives 8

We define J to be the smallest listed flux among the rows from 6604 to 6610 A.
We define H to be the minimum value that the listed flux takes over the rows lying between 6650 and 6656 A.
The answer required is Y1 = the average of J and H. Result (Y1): 15.0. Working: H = 15.7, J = 14.3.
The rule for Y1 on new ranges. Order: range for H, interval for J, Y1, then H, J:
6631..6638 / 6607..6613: 15.1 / 15.9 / 14.3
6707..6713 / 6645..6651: 15.1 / 14.7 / 15.5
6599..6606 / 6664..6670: 14.2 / 14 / 14.4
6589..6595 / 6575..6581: 15.5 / 14.7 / 16.3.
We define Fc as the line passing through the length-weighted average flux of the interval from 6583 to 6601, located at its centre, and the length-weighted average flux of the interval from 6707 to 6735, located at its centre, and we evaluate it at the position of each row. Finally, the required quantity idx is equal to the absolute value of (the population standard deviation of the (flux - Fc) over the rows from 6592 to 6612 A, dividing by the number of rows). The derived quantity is 0.8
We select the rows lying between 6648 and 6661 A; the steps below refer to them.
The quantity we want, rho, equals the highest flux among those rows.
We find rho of 17.6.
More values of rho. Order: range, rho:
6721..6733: 17.8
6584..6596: 16.8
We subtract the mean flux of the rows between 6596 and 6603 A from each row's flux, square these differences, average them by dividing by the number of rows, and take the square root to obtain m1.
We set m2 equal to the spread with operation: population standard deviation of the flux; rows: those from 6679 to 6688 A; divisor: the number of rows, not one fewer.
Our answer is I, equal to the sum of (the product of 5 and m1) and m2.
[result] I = 5.5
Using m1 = 0.9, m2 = 0.95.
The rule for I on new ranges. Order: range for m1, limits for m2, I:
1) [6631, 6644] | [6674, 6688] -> 6.5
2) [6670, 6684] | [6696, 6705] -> 4.8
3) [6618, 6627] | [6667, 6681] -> 4.4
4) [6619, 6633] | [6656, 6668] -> 4.9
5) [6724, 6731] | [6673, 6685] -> 8.1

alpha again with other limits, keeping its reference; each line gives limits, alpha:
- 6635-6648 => 6642.94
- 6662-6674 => 6664.39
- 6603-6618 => 6603.29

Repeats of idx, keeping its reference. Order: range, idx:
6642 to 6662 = 1.2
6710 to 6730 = 1.4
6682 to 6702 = 1.4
